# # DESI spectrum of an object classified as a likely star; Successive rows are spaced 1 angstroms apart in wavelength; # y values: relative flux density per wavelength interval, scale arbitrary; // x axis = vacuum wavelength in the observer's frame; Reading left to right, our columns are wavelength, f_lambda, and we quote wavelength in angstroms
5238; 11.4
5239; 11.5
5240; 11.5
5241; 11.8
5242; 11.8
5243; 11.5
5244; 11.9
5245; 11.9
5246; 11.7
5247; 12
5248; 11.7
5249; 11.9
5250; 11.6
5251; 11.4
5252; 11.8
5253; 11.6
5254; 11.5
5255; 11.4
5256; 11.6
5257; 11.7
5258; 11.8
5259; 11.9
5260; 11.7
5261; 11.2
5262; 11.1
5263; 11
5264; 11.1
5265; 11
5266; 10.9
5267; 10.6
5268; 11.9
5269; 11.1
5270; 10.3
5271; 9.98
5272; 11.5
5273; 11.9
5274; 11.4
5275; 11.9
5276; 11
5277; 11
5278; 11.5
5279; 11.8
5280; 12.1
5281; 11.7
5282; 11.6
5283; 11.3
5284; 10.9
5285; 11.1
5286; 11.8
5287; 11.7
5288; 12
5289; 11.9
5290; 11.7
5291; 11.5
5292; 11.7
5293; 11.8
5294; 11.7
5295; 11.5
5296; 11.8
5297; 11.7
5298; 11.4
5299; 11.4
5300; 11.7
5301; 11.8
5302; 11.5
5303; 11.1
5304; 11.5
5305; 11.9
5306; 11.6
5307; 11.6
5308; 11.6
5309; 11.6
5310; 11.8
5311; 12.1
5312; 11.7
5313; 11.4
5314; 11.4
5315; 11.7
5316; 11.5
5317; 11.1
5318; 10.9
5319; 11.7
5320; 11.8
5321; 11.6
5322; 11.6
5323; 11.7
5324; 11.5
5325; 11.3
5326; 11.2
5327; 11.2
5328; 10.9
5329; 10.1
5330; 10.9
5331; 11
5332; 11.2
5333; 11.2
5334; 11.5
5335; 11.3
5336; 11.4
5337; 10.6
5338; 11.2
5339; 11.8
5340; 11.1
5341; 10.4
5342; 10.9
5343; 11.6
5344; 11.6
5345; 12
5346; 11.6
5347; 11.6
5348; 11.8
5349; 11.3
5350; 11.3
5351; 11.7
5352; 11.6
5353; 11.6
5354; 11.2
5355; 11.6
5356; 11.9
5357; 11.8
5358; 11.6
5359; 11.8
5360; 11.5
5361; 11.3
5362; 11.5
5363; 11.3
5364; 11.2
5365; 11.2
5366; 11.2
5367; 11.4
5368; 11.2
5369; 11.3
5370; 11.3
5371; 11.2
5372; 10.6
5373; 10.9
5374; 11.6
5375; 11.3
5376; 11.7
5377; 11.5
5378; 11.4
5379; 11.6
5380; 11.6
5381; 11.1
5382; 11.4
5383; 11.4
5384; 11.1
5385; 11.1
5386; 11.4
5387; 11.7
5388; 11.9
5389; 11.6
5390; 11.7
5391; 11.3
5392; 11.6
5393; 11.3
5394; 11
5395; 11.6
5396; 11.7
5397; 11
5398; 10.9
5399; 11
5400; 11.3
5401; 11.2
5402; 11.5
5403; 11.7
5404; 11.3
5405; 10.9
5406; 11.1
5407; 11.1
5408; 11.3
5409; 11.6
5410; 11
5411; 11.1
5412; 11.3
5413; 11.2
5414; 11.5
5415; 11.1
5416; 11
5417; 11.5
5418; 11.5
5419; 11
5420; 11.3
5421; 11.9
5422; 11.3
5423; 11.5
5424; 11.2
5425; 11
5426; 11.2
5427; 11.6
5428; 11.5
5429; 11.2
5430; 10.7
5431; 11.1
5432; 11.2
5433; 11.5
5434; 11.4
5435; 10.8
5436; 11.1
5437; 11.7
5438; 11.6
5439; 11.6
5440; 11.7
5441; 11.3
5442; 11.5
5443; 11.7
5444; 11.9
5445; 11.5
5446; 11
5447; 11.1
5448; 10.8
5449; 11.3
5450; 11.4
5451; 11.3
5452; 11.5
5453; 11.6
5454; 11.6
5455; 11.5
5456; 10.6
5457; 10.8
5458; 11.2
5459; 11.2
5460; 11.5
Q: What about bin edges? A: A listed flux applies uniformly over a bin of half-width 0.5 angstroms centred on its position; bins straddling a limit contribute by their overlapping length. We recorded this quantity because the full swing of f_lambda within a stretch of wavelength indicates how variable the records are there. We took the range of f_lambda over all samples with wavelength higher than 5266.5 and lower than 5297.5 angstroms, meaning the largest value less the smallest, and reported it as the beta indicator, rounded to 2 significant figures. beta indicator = 2.1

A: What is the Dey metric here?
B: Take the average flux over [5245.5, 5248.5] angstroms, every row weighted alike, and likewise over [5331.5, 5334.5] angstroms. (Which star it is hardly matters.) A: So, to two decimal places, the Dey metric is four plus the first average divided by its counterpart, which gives 5.04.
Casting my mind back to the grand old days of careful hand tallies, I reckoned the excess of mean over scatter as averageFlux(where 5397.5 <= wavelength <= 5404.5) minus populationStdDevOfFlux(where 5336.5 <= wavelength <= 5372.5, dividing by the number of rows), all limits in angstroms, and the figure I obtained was 10.9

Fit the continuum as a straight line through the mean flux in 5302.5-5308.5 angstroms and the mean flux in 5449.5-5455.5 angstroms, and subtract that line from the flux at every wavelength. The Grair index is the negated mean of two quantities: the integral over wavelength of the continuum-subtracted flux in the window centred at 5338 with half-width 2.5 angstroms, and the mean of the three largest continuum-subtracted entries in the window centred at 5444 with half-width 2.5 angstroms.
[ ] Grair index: 0.7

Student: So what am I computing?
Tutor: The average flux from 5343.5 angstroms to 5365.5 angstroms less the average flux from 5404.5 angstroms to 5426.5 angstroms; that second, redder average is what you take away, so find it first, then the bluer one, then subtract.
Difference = 0.29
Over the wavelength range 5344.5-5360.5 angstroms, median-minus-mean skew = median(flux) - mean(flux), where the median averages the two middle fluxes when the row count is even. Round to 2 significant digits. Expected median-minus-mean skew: -0.019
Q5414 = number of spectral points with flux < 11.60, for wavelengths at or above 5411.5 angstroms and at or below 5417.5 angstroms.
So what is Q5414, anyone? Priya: 6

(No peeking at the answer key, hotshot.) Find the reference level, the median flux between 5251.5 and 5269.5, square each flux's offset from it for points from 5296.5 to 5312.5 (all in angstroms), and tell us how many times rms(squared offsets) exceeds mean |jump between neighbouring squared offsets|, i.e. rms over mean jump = 1.18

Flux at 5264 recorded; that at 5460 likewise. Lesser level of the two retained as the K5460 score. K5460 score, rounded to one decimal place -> 11.1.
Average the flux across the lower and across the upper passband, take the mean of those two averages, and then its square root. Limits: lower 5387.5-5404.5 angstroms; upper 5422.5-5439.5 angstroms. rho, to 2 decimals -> 3.37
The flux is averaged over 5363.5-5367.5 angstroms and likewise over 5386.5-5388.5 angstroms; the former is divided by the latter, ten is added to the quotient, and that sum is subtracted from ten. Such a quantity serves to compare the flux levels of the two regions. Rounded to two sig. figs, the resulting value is -0.95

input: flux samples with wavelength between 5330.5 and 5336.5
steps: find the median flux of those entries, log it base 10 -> 1.051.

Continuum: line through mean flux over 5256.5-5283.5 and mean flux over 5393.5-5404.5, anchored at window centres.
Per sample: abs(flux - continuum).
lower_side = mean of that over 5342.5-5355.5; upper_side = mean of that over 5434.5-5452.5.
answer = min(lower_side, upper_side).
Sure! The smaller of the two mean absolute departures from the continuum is 0.277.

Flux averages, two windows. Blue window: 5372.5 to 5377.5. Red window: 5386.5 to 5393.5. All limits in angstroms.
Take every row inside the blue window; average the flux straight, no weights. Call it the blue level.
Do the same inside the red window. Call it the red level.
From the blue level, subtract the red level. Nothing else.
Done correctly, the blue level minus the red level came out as -0.19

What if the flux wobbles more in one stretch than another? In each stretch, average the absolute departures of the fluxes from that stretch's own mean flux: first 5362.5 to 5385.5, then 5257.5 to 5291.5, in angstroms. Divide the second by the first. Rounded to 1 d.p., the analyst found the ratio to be 2.3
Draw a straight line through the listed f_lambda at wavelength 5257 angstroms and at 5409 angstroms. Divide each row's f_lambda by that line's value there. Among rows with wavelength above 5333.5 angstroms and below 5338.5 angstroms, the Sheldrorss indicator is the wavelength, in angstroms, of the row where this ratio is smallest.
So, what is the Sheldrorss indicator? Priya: 5337 angstroms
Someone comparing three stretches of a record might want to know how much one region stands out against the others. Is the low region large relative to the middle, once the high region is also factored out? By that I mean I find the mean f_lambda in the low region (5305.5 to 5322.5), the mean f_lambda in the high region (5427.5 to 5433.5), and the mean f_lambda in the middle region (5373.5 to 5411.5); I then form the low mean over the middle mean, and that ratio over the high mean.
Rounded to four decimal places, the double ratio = 0.0910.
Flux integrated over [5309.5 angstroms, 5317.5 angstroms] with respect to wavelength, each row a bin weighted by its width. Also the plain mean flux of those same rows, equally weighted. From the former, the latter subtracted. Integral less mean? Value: 81.1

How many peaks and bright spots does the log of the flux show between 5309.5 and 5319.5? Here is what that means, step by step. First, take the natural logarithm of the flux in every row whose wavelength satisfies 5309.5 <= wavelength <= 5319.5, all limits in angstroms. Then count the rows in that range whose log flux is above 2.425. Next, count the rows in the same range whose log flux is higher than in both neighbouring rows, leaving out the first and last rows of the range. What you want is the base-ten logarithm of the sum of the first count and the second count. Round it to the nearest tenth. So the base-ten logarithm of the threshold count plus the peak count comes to 1.0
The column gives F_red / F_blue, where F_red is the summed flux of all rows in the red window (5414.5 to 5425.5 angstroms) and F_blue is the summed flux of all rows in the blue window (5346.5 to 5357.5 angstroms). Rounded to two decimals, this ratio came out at 0.98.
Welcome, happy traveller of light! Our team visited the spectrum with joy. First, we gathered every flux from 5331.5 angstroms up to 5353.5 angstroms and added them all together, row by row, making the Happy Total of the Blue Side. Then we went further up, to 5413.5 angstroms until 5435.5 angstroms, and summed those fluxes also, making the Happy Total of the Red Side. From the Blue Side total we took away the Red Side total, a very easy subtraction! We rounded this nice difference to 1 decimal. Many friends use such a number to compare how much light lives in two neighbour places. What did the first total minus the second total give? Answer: 2.3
